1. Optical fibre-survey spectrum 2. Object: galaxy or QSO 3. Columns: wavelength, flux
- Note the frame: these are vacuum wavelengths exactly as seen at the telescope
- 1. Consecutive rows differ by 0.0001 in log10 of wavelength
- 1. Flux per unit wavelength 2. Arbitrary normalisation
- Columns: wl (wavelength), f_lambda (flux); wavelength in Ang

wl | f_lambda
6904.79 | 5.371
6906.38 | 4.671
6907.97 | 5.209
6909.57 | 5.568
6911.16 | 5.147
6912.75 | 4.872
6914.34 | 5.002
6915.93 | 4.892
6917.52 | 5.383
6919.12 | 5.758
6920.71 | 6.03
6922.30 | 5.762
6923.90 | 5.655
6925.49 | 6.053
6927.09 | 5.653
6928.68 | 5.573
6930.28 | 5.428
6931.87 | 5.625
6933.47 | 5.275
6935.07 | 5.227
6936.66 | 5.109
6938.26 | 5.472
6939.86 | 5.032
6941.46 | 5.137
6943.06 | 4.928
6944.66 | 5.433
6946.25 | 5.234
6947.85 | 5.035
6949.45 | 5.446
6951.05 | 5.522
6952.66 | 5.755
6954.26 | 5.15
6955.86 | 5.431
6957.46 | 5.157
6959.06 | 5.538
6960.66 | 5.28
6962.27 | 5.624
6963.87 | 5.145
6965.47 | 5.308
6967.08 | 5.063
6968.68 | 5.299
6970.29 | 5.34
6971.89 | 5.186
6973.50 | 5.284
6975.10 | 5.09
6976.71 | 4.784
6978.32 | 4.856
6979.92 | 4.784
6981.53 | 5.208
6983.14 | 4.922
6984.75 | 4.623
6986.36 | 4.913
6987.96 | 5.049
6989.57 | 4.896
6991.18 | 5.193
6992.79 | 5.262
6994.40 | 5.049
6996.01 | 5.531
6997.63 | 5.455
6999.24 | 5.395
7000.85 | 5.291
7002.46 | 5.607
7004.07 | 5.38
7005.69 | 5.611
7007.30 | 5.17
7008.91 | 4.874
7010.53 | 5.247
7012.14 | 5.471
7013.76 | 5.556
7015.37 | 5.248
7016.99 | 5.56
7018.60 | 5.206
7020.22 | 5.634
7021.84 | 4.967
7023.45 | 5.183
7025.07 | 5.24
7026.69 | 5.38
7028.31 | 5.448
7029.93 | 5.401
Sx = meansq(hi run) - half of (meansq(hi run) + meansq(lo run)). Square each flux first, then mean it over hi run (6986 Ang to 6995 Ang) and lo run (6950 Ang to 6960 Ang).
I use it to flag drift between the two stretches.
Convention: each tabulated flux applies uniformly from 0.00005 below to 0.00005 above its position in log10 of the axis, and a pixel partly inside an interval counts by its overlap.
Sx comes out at -1.9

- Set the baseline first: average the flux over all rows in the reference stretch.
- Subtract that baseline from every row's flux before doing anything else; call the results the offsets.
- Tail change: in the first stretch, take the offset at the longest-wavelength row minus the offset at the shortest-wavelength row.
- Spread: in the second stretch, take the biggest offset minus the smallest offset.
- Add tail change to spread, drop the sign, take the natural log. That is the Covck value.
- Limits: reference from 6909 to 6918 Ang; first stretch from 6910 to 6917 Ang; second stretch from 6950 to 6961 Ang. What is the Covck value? -1.0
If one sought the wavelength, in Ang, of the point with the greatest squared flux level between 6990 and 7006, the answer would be 7005.69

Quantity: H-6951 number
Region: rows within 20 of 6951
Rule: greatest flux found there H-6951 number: 5.755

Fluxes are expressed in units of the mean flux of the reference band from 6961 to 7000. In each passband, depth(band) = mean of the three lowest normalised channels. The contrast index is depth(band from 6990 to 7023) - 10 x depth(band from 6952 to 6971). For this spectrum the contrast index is -9.00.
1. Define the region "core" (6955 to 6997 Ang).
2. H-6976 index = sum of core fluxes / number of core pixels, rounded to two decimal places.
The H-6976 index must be 5.15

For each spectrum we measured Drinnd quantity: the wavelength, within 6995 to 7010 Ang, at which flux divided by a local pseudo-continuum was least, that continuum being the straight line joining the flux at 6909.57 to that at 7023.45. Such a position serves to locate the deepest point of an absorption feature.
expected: 7008.91 Ang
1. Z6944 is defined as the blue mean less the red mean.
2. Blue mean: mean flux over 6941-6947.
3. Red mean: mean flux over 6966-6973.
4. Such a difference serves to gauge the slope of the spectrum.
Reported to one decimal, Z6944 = 0.0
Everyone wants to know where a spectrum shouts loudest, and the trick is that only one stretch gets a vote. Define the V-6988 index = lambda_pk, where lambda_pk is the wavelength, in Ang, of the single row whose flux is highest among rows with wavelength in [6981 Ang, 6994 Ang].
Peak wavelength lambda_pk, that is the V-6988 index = 6992.79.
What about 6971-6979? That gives 6973.50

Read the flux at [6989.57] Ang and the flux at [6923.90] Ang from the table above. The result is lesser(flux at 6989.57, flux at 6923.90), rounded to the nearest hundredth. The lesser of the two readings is 4.90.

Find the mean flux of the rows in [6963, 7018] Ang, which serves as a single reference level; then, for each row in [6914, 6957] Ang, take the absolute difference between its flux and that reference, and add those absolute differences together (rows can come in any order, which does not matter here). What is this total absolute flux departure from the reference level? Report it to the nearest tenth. 8.3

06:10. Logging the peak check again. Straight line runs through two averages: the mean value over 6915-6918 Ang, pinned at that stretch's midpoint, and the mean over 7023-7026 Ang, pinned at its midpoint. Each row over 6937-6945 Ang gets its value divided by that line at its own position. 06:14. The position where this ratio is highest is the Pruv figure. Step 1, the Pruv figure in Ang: 6938.26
